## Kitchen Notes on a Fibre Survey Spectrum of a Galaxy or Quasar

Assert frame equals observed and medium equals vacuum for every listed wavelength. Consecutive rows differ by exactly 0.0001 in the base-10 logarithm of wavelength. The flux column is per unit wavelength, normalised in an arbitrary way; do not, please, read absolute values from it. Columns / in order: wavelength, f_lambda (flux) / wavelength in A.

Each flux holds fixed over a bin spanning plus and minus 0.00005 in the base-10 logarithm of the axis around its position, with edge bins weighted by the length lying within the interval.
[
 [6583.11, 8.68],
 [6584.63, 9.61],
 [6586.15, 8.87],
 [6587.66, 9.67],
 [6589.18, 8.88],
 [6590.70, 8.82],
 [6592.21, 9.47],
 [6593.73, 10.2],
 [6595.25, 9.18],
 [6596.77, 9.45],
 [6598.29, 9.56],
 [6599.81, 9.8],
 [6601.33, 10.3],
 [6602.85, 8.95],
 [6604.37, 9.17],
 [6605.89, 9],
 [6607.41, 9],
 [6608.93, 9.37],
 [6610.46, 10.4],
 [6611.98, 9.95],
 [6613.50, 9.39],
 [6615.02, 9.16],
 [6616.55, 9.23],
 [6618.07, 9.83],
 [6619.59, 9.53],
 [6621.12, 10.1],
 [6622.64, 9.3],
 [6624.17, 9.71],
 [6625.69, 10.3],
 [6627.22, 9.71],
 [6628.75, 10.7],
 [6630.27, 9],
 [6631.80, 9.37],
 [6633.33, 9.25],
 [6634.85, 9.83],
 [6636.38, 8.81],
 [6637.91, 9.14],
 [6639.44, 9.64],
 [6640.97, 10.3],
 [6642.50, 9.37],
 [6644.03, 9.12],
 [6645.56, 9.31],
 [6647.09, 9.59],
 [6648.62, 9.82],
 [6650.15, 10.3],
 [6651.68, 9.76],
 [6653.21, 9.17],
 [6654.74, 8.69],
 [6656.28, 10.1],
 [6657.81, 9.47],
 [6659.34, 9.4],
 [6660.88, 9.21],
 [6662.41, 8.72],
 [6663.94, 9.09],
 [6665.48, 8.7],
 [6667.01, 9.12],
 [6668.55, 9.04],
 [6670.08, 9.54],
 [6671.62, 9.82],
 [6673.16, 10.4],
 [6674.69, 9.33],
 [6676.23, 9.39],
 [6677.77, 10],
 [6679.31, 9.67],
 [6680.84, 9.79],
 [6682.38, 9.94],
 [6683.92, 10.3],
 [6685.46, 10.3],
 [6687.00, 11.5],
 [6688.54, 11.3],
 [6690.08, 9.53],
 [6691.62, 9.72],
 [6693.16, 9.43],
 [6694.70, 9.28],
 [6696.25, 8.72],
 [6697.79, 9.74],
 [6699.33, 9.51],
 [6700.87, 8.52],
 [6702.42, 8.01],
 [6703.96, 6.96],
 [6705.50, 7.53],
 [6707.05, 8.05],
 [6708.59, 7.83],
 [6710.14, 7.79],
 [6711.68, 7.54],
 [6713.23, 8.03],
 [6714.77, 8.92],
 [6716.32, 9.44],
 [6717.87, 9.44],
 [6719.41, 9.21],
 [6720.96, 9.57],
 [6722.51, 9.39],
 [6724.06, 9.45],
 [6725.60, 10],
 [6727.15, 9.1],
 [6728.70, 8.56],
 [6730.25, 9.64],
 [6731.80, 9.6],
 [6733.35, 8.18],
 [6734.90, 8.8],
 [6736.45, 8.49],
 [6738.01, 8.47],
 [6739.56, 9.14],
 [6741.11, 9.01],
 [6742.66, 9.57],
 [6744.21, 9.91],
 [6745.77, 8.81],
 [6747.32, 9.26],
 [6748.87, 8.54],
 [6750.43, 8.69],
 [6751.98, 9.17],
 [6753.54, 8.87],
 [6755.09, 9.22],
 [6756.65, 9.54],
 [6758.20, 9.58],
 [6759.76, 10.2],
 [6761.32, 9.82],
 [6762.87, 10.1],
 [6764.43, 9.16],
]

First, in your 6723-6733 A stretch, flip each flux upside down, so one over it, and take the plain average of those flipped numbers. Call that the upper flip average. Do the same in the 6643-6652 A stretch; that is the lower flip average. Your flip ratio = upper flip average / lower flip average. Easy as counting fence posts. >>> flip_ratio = 1.03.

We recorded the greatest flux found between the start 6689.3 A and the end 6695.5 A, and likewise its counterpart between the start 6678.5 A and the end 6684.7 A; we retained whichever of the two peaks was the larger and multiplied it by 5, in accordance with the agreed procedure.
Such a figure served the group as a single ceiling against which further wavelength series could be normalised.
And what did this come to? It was 51.5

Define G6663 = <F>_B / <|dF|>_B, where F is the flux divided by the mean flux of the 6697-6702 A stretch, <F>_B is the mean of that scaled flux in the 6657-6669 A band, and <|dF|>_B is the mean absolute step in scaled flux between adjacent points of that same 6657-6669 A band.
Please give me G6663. 32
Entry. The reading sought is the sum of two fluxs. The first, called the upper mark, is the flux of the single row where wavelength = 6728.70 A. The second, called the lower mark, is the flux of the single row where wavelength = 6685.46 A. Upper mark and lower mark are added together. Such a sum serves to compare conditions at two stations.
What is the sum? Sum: 18.9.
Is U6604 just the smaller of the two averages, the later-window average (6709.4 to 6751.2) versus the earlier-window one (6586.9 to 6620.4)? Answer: 9.0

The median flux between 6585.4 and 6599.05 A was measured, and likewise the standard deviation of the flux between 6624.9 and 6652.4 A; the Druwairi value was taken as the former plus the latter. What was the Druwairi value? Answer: 10.0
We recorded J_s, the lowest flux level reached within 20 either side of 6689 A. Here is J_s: 6.96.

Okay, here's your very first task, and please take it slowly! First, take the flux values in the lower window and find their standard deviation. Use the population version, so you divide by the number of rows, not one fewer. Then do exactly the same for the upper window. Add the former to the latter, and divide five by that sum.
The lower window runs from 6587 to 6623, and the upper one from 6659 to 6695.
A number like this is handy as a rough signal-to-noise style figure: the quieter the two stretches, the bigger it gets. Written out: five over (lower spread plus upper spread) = 4.4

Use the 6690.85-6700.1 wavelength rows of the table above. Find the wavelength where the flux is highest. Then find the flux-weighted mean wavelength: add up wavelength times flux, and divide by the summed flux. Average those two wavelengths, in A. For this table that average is 6696.6 A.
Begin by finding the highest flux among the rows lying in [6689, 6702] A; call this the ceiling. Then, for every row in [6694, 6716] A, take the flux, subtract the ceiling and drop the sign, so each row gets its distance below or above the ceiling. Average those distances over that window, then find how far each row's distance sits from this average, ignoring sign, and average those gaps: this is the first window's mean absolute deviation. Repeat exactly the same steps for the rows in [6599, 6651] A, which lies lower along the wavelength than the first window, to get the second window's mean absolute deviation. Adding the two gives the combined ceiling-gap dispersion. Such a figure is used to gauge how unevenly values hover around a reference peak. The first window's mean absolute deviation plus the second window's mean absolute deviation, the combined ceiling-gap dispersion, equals 0.90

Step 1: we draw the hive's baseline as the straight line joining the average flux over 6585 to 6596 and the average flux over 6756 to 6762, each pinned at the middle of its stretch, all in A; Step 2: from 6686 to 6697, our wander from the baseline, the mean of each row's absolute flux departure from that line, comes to 0.74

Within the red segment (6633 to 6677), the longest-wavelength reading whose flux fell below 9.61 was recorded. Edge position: 6676.23 A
